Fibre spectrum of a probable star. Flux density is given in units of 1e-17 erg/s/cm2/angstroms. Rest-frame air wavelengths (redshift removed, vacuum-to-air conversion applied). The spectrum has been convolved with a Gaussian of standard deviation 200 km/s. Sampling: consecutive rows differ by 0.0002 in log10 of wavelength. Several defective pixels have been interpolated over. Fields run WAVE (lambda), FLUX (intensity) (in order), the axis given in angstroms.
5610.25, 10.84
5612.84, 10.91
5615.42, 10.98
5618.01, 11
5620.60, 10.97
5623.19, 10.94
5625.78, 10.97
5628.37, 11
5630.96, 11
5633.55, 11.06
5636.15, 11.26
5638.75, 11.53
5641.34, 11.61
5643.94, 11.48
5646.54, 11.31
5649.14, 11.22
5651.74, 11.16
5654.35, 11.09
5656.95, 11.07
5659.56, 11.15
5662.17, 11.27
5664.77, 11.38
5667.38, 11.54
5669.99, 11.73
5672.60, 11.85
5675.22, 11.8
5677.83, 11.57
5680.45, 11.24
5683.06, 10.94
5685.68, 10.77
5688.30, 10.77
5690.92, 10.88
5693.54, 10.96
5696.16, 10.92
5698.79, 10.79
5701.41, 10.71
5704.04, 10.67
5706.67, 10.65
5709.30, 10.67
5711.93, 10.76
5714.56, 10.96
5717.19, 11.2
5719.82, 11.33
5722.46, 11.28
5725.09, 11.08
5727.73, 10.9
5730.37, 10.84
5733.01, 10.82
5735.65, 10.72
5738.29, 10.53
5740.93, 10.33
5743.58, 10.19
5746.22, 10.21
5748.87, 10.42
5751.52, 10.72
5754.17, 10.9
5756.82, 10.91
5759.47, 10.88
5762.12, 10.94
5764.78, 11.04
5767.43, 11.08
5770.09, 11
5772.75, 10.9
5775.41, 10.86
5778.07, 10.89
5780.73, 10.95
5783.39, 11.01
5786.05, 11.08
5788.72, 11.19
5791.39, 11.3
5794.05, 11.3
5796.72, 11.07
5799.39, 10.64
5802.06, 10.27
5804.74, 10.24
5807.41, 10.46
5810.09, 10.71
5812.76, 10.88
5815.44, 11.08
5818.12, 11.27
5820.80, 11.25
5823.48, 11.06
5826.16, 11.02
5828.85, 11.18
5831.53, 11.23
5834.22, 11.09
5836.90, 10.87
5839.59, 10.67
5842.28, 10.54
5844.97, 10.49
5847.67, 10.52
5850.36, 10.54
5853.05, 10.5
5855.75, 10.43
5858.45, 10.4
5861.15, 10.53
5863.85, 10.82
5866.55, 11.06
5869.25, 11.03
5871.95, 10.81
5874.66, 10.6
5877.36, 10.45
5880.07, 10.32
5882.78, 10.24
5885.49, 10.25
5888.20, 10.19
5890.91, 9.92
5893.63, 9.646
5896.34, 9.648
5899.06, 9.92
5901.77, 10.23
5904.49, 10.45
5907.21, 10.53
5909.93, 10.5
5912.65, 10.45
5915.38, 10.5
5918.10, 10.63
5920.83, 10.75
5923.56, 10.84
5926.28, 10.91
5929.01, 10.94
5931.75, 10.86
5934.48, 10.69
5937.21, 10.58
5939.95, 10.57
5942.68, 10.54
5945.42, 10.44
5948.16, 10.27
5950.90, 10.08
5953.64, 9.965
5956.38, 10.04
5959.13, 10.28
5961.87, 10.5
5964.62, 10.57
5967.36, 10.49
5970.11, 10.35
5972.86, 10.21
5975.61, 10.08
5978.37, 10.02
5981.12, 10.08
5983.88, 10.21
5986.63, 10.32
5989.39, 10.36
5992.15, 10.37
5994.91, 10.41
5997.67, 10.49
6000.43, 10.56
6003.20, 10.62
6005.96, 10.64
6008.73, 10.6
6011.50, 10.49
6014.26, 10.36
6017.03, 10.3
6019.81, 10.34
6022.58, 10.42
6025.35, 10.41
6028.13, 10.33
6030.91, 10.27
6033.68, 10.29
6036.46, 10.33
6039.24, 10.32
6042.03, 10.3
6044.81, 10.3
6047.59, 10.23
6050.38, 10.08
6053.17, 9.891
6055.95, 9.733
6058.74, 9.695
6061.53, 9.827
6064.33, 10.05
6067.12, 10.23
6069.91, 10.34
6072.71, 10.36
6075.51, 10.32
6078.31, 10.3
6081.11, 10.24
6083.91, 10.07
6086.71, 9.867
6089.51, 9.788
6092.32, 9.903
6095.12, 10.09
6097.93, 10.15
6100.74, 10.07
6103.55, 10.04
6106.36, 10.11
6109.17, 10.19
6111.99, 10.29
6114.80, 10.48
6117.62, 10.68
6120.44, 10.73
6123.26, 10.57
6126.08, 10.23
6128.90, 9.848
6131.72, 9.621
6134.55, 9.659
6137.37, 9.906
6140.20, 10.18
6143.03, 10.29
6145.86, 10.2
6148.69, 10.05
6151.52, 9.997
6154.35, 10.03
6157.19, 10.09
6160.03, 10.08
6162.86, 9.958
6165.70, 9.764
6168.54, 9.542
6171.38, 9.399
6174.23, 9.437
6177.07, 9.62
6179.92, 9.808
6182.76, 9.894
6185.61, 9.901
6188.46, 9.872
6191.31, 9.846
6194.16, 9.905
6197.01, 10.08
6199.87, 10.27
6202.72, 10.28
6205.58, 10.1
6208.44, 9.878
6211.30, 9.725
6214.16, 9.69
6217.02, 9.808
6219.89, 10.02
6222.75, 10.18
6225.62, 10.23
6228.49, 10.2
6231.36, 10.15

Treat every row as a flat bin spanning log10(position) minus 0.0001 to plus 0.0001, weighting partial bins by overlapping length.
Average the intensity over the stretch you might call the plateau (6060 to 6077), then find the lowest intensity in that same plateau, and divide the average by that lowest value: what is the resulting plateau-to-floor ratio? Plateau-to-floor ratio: 1.04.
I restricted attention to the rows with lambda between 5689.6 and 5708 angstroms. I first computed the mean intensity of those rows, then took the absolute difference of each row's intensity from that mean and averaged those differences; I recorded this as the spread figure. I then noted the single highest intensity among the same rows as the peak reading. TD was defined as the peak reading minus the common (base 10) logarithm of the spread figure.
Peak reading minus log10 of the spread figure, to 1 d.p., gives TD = 11.9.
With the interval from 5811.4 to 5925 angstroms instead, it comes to 11.8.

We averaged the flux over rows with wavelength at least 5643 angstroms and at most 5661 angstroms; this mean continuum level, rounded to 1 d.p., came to 11.2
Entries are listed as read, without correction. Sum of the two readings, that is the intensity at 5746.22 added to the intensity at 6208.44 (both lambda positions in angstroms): 20.1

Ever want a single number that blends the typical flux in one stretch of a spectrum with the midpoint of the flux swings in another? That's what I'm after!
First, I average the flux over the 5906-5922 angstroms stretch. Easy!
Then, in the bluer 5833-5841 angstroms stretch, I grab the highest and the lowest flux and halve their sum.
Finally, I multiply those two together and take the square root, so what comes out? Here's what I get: 10.7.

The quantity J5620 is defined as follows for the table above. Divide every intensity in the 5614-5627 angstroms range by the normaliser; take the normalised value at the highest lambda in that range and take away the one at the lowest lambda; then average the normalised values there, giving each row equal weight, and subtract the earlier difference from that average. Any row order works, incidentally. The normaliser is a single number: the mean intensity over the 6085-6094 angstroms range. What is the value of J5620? 1.11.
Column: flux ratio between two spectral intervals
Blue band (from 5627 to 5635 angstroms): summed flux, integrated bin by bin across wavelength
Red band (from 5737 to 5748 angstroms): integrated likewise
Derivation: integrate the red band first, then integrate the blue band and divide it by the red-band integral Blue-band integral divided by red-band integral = 0.8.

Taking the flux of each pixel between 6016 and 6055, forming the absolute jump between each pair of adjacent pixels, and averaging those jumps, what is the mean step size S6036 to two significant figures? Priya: 0.059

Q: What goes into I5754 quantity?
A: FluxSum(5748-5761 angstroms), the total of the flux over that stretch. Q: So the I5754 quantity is 54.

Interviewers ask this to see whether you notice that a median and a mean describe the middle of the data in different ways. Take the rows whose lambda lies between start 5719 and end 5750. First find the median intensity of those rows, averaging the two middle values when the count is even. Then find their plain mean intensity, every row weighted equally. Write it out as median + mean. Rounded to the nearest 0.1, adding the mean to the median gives 21.5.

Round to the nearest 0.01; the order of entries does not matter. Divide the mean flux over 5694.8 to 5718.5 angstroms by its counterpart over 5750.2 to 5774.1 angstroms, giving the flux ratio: 0.99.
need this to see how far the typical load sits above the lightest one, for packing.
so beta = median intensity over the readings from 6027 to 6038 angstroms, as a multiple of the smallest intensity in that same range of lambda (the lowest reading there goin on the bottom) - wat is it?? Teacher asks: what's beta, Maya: 1.00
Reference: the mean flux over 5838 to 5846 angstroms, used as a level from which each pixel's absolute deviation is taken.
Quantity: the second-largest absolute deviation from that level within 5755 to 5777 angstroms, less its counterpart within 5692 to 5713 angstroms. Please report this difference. 0.1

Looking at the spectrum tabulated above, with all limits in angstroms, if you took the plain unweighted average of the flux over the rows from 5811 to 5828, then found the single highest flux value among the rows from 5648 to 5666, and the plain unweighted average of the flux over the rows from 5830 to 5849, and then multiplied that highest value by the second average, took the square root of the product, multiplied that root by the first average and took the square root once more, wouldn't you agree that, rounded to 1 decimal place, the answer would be 11.1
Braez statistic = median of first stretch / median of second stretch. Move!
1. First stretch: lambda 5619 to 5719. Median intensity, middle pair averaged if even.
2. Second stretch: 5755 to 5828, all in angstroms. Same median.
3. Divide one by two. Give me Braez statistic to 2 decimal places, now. 1.01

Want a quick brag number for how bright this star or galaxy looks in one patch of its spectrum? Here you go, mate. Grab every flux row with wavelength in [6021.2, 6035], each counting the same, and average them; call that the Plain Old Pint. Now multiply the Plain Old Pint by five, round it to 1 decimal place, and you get 51.7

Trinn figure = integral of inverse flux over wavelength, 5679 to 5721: 3.9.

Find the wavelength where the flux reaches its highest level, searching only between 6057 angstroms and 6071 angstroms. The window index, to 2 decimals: 6069.91 angstroms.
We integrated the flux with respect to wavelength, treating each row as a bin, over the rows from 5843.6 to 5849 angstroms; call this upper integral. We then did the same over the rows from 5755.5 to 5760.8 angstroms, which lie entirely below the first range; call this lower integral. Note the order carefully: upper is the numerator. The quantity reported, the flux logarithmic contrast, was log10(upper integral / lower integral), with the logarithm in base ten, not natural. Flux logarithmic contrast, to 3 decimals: -0.009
